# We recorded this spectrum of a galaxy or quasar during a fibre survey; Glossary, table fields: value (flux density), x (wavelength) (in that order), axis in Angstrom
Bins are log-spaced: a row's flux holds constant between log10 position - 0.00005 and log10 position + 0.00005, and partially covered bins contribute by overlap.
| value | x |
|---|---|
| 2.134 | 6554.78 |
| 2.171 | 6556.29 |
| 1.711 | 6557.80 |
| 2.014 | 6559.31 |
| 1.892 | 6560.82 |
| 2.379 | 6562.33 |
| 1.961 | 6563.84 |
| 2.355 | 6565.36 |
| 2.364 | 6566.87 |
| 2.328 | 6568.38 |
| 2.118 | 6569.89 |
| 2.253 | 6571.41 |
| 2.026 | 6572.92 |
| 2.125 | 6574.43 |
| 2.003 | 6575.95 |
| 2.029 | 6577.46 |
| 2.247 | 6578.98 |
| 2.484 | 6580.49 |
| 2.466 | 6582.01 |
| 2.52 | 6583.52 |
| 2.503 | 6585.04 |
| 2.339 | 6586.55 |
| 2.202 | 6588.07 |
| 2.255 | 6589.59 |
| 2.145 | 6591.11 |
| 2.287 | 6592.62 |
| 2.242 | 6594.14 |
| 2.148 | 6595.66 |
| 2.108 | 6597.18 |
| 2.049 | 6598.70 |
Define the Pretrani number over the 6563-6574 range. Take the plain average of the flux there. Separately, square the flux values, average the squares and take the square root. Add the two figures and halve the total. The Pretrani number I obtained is 2.20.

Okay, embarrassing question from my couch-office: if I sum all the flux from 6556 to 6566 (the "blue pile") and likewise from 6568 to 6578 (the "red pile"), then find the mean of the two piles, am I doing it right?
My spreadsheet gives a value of 14.7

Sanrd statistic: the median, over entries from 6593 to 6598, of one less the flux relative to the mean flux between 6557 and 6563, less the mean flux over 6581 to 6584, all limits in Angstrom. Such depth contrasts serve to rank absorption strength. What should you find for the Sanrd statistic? -2.57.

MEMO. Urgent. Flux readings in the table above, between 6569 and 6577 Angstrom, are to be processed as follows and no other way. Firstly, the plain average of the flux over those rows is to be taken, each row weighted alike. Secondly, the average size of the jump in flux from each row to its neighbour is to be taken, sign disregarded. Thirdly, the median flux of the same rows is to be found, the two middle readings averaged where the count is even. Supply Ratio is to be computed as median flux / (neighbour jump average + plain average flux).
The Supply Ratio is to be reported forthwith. 0.941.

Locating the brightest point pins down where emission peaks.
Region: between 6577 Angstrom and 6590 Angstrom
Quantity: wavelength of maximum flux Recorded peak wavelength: 6583.52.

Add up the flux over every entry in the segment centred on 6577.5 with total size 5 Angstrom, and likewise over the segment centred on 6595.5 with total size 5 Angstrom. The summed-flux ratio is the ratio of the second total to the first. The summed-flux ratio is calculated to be 1.0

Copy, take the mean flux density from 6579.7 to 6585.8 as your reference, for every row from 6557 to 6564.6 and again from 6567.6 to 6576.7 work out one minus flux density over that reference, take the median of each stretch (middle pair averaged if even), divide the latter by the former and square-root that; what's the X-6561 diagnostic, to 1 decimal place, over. 0.8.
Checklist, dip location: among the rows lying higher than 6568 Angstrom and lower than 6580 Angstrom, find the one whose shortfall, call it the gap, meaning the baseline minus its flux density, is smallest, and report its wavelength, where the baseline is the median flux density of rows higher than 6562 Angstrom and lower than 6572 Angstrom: 6568.38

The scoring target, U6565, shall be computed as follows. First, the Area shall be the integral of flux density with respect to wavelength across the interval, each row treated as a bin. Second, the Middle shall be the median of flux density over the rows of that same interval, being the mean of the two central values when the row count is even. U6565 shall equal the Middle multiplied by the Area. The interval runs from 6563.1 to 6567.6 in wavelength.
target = 24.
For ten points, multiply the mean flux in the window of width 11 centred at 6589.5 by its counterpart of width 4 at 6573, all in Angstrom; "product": 4.9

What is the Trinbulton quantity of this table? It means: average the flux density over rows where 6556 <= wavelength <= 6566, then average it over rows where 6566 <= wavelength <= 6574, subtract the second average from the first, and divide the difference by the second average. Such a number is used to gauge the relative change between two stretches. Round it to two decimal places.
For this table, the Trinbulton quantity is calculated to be -0.07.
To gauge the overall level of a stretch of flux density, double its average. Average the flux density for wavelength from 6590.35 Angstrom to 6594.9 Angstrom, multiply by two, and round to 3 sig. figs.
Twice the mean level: 4.45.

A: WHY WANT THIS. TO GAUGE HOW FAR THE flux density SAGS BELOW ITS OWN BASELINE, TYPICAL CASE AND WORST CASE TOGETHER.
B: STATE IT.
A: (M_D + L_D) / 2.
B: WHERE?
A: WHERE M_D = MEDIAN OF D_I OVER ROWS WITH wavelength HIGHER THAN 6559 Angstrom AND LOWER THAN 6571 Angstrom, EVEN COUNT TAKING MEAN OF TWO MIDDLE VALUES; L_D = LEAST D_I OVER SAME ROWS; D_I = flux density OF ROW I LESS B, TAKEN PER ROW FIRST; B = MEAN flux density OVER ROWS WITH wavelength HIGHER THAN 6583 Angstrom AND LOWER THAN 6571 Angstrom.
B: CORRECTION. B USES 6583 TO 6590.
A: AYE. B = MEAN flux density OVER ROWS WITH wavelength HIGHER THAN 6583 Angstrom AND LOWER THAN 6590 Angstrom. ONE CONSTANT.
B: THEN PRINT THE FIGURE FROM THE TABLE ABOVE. -0.31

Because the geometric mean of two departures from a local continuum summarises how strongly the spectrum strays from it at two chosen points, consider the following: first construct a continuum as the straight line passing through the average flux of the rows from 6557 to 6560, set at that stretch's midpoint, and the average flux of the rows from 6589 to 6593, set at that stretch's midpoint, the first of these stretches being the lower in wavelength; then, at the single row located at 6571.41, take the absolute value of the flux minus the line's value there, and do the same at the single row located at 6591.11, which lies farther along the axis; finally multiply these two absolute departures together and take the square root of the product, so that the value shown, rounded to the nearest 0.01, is 0.14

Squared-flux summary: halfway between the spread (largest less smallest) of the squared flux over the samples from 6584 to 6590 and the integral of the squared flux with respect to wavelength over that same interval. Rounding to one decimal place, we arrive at 17.1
